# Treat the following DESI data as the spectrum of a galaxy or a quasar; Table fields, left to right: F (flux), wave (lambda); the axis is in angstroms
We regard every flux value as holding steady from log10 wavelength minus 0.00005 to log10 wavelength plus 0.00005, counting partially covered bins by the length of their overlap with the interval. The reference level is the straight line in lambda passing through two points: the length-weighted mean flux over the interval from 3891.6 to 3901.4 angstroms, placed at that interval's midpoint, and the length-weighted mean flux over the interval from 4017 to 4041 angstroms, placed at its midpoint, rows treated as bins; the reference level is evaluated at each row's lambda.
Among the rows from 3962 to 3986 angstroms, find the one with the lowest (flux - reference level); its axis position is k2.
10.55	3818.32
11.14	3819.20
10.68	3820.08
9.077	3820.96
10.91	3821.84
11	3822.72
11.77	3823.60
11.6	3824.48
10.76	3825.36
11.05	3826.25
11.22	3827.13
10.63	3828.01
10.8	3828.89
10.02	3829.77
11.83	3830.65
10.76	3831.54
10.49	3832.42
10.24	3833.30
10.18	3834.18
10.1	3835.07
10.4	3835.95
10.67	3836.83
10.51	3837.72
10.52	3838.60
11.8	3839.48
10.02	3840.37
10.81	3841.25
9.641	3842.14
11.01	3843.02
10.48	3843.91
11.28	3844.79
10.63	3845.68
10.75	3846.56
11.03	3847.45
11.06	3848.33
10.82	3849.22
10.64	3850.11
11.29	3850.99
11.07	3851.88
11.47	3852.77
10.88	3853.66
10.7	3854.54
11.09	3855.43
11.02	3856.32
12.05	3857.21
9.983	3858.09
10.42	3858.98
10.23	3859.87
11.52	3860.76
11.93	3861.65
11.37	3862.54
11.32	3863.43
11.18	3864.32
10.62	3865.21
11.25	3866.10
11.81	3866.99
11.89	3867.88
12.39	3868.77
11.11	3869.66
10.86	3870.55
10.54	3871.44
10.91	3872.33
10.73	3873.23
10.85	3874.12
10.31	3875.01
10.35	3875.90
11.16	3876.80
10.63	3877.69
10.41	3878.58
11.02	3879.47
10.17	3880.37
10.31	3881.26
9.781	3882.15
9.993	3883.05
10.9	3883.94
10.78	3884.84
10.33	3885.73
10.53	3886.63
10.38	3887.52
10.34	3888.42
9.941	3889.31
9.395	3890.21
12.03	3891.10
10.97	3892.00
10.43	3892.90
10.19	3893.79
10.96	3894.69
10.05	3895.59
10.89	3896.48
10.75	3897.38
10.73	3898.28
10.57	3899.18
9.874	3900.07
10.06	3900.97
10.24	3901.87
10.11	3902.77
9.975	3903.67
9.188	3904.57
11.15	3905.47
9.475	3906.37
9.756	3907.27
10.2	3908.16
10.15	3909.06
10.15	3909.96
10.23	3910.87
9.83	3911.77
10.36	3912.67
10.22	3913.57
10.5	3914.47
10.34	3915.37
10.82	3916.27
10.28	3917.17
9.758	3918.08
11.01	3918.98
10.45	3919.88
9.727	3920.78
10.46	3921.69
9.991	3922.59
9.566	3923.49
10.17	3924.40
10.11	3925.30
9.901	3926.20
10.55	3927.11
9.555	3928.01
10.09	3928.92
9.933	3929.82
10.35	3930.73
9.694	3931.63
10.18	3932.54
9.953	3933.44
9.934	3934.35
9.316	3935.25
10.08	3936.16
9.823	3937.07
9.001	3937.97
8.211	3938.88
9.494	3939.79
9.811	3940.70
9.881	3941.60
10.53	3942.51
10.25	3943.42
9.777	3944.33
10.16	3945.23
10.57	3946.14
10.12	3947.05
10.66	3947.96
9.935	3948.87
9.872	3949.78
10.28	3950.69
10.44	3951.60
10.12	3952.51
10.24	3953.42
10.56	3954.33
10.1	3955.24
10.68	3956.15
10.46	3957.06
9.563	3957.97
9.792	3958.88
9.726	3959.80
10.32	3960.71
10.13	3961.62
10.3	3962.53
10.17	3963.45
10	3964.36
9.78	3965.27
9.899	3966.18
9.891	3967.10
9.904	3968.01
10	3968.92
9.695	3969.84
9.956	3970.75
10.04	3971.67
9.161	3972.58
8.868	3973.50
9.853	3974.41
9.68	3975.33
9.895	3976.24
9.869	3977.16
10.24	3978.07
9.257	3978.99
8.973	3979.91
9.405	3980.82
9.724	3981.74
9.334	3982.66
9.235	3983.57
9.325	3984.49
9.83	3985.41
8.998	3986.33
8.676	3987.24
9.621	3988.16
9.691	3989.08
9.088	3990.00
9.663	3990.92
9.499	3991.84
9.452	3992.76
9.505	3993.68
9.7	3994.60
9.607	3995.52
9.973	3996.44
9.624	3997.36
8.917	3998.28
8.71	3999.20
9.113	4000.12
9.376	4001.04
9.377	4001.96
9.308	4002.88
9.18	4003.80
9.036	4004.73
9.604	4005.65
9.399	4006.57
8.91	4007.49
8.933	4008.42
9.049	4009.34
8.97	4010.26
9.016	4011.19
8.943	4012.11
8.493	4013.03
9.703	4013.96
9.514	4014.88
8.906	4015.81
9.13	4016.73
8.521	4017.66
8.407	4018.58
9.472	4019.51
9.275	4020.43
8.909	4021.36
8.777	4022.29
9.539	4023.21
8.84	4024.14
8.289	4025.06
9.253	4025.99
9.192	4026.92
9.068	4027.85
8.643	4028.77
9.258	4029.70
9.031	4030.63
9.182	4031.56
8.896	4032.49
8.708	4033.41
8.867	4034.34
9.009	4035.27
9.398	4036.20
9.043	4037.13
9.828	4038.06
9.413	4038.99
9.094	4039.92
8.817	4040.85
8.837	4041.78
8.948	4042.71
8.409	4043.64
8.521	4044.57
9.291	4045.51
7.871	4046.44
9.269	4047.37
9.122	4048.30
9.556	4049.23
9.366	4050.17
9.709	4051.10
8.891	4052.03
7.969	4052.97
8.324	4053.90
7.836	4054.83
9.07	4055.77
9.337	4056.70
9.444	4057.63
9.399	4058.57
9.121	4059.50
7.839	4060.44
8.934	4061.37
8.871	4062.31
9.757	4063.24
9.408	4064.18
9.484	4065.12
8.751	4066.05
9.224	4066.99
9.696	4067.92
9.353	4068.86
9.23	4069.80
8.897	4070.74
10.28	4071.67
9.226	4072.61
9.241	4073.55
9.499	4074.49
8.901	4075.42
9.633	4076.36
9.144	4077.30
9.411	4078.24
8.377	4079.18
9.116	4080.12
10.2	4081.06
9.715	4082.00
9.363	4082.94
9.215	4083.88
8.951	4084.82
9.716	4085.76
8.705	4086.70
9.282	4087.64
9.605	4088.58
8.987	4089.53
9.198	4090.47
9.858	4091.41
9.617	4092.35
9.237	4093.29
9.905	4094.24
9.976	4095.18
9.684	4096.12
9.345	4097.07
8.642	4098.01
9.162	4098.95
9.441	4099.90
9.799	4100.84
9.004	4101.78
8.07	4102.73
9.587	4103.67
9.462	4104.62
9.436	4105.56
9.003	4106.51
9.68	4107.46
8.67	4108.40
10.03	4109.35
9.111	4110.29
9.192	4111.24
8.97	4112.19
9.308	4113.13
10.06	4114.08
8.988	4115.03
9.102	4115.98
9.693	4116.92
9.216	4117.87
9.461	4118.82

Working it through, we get 3973.50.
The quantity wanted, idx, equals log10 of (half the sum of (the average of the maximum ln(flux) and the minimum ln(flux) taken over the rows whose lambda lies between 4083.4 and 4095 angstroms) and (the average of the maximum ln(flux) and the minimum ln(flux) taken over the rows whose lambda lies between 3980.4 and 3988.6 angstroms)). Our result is 0.347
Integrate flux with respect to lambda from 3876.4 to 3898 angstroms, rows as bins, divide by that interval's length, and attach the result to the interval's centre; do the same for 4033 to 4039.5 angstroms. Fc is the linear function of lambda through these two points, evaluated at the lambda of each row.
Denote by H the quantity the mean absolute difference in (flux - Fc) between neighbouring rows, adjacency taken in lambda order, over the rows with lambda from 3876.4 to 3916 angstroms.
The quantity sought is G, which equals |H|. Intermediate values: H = 0.49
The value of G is 0.49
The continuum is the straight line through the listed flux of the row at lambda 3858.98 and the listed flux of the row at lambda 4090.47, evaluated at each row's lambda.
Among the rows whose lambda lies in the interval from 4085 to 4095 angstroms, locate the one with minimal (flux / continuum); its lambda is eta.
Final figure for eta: 4086.70 angstroms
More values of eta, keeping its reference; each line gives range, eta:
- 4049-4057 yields 4054.83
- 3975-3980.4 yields 3979.91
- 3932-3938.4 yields 3937.97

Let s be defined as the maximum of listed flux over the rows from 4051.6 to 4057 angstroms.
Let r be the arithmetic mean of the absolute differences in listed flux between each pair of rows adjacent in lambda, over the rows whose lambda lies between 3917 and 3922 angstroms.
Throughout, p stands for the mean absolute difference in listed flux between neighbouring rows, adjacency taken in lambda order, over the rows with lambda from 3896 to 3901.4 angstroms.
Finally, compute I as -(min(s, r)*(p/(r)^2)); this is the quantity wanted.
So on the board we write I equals -0.32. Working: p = 0.24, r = 0.76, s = 9.337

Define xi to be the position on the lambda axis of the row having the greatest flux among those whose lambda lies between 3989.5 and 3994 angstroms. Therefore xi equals 3990.92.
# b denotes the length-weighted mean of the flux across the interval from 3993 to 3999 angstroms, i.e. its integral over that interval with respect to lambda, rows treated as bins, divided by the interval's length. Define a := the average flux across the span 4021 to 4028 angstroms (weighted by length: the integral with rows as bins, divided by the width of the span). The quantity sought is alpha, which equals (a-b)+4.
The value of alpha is 3.5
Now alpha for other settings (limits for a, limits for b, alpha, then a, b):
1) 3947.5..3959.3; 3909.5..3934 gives 4.1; 10.21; 10.15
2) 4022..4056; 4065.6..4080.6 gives 3.7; 8.95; 9.25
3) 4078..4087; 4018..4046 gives 4.3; 9.28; 9.00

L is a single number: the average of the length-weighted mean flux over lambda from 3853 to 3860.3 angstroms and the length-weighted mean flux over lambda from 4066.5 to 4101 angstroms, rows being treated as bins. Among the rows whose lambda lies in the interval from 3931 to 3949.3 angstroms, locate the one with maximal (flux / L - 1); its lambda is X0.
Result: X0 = 3947.96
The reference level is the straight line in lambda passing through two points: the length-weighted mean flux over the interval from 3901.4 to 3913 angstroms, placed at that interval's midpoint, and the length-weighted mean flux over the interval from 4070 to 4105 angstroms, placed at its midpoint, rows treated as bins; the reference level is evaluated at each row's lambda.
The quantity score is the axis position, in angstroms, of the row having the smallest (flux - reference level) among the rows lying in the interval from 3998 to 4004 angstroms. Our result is 3999.20 angstroms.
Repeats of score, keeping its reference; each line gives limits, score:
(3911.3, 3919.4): 3918.08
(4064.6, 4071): 4066.05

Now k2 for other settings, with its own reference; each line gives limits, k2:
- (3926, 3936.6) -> 3935.25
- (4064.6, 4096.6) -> 4079.18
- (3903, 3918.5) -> 3904.57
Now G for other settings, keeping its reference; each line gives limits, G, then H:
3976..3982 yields 0.40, 0.40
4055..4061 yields 0.39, 0.39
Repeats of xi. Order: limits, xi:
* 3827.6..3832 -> 3830.65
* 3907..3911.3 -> 3910.87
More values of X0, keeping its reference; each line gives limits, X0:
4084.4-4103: 4095.18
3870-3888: 3876.80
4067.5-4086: 4071.67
